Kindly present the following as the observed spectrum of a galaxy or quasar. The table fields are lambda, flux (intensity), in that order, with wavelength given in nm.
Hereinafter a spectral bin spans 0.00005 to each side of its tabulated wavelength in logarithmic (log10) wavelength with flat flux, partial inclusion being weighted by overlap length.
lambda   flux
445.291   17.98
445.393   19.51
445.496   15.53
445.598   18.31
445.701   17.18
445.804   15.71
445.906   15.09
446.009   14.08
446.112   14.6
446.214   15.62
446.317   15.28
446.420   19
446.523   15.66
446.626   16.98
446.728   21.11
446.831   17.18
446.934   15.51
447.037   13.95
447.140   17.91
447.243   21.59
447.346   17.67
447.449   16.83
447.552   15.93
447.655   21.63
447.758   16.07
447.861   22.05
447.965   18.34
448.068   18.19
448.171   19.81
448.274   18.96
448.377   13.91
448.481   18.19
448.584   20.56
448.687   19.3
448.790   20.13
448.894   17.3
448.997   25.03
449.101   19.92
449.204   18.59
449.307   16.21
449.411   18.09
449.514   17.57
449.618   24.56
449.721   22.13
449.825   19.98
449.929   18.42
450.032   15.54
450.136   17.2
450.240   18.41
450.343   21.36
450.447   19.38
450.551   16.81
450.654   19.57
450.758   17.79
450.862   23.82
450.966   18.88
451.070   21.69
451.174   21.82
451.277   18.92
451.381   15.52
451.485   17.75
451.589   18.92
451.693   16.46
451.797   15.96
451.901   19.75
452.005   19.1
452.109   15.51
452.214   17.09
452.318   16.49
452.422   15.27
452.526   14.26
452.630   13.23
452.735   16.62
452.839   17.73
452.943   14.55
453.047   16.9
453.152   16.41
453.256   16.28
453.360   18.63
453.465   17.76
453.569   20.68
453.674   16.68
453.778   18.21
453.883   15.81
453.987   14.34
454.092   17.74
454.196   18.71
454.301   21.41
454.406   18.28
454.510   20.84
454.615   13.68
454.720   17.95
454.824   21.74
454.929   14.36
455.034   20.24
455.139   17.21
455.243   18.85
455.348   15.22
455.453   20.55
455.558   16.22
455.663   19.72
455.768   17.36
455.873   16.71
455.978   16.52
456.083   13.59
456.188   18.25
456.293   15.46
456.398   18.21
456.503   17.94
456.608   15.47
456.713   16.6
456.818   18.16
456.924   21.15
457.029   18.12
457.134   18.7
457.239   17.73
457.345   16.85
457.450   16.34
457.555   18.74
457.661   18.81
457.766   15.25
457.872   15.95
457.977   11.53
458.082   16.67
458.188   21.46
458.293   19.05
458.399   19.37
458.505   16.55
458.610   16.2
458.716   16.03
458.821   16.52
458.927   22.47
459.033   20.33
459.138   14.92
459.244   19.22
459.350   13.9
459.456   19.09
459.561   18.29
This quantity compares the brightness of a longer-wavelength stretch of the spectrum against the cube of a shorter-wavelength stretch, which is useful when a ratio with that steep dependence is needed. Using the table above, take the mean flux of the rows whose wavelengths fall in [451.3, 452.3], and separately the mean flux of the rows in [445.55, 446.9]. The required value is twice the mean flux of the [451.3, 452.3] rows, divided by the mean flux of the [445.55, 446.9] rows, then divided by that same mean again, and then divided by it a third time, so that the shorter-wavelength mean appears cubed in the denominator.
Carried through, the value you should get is 0.0076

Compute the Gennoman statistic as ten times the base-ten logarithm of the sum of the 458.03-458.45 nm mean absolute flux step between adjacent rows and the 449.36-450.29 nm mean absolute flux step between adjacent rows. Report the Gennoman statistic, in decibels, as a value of 6.9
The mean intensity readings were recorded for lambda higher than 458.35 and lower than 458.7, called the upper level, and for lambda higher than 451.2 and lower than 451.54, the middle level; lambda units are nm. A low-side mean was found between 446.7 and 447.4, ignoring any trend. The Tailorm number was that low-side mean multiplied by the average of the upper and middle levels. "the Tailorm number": 310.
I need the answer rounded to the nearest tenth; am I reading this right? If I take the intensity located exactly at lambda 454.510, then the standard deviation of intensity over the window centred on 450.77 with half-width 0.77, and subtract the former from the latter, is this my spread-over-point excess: -18.5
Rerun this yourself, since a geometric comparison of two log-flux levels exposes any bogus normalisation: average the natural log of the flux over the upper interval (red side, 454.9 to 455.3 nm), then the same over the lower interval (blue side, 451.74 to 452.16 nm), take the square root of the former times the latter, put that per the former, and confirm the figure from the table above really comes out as 1.00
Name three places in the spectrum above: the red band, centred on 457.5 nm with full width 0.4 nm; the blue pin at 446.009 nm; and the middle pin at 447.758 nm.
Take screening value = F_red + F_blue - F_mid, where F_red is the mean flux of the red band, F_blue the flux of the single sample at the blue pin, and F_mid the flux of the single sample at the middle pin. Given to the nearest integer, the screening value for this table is 16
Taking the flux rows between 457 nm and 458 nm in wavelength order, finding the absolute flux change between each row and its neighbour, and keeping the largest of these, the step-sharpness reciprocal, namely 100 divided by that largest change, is 22.6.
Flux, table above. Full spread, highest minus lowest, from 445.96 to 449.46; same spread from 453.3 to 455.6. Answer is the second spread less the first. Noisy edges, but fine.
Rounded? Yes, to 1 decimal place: -3.1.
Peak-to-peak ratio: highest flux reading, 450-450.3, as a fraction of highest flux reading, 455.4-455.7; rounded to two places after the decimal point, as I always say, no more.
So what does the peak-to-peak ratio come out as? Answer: 0.90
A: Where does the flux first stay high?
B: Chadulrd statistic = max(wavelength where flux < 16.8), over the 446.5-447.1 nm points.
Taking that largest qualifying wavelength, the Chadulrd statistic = 447.037 nm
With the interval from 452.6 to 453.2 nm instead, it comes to 453.152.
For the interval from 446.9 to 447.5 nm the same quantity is 447.037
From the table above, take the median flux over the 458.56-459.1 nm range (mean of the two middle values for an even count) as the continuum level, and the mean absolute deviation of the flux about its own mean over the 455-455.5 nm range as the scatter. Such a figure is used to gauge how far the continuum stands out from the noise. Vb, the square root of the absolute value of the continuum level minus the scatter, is 3.84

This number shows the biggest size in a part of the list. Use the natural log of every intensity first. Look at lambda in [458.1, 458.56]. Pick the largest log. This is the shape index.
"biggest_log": 3.07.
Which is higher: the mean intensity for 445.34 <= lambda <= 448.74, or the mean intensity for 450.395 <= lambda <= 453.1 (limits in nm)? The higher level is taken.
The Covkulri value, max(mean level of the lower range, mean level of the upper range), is 17.7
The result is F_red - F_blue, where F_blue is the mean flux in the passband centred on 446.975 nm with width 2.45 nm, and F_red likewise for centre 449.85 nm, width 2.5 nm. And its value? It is 2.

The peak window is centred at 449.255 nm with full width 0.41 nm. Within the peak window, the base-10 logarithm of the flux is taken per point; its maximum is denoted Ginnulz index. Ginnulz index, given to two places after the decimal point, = 1.30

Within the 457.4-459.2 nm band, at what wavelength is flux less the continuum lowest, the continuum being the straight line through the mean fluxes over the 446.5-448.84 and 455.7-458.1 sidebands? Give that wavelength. 457.977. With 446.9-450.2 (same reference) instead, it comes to 447.037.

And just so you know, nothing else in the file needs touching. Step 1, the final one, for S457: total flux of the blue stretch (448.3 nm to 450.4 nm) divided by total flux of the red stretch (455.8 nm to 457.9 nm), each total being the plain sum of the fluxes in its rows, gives 1.11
